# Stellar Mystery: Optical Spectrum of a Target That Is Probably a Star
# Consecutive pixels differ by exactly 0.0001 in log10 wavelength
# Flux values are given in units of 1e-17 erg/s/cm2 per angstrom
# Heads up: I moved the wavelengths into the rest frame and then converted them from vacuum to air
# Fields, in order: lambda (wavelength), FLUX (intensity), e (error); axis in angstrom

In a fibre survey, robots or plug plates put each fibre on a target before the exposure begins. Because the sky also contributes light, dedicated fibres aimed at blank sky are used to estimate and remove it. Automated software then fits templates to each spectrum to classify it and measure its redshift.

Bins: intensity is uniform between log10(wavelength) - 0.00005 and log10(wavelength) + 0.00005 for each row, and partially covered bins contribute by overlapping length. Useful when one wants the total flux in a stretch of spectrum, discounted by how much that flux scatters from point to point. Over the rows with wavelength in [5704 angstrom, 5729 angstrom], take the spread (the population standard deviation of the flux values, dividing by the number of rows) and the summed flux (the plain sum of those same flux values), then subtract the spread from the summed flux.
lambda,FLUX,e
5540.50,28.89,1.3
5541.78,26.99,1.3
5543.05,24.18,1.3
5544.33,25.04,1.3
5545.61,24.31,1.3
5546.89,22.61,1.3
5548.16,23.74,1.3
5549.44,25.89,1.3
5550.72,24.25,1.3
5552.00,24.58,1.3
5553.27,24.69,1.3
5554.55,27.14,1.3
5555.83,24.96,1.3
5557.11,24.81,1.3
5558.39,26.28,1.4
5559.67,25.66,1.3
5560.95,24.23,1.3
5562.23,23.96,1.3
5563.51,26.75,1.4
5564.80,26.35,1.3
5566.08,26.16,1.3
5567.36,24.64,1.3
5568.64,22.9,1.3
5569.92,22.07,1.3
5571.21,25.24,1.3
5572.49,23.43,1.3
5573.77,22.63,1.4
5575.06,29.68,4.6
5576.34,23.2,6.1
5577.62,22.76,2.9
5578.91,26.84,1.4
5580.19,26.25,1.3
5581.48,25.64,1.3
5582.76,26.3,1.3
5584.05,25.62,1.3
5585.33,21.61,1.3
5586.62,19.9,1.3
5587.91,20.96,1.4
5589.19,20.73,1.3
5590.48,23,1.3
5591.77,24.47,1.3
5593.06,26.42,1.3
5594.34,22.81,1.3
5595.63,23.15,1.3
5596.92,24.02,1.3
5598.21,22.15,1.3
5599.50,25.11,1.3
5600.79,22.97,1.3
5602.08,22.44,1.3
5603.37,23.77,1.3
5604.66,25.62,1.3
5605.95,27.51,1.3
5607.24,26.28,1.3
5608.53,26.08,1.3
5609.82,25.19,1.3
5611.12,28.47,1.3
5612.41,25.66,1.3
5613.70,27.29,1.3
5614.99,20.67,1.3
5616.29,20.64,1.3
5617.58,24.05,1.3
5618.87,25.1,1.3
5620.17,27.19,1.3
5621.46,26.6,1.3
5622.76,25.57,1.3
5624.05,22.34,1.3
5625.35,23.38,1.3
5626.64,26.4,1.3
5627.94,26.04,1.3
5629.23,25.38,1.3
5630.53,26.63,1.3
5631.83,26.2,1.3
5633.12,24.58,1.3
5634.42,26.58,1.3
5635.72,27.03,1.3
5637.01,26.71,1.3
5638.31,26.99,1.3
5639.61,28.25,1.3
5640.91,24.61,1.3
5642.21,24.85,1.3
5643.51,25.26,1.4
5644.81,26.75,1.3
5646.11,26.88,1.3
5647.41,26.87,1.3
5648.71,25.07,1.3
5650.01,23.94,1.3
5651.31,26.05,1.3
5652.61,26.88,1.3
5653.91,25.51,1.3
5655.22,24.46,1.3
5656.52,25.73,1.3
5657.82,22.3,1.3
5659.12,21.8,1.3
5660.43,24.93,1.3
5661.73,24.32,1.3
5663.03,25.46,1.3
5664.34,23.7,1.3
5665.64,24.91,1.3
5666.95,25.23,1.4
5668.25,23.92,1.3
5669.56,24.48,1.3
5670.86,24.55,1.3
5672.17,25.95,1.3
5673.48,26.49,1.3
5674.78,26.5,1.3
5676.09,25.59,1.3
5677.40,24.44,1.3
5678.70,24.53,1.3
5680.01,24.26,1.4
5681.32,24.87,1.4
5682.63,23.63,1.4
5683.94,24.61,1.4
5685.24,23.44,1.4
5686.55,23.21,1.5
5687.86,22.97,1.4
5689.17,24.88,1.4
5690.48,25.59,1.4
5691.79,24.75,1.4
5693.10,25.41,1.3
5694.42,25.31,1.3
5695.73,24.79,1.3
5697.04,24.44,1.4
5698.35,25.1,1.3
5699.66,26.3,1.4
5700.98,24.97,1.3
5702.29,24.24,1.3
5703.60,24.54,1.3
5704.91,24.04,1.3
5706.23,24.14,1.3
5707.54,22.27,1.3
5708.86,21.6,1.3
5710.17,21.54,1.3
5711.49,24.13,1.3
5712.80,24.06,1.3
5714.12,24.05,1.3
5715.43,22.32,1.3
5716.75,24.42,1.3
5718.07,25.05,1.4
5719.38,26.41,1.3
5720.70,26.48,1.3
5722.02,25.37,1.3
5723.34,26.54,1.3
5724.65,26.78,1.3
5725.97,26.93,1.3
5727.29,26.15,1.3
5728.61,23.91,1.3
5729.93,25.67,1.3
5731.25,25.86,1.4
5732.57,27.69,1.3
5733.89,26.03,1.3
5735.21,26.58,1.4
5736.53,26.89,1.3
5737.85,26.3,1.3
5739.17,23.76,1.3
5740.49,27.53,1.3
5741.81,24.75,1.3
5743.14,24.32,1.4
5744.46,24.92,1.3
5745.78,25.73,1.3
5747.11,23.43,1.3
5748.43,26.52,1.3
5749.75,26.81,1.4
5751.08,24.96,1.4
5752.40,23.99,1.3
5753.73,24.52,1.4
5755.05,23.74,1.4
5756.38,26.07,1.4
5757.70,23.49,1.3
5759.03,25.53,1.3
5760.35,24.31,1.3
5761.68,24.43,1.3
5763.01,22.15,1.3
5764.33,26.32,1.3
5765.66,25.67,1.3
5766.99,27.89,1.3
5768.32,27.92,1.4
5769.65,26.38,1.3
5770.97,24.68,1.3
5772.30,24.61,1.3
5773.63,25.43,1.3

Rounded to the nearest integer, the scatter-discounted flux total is 464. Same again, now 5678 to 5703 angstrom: 466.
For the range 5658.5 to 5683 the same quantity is 468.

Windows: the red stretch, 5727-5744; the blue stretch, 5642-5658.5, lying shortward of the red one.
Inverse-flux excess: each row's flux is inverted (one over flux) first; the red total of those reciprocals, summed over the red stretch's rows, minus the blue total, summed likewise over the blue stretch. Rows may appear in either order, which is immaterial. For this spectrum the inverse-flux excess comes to -0.008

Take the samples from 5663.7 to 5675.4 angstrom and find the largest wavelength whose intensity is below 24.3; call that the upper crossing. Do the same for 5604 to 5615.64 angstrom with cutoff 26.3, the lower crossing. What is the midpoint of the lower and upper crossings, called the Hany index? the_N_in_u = 5641.6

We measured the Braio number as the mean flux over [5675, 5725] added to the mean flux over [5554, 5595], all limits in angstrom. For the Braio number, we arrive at 49.0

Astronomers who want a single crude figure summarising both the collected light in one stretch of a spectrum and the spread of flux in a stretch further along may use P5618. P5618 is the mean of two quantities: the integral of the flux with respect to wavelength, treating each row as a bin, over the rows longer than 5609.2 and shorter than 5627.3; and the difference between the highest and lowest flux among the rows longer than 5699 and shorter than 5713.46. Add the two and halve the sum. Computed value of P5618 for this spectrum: 228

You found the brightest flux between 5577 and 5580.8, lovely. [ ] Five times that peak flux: 134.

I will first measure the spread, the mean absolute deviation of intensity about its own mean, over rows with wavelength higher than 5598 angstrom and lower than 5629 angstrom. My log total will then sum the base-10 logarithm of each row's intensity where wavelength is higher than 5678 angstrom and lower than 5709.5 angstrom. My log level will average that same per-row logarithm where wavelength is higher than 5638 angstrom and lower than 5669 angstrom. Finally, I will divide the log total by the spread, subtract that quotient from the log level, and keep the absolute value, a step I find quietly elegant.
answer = 17.3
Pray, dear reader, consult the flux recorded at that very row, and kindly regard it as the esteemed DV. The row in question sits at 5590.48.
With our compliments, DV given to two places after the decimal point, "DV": 23.00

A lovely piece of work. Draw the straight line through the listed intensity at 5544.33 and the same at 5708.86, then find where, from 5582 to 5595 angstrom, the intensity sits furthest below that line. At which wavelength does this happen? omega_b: 5586.62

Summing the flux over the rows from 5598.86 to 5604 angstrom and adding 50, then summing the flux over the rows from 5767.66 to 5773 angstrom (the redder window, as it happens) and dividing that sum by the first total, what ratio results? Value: 0.718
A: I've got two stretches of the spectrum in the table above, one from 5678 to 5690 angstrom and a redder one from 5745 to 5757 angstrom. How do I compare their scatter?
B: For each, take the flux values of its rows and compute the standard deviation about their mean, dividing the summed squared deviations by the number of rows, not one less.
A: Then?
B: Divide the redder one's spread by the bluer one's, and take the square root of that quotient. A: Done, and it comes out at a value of 1.3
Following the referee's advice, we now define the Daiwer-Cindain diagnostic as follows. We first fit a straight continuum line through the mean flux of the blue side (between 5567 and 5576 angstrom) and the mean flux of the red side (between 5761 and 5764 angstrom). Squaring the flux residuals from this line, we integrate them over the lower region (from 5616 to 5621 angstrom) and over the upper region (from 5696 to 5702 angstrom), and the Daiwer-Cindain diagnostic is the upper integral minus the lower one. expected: -14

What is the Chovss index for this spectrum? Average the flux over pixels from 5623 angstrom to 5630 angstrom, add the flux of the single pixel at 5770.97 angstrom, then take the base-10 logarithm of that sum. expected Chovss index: 1.694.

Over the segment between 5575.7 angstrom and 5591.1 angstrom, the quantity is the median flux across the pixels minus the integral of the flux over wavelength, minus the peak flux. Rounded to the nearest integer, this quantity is -367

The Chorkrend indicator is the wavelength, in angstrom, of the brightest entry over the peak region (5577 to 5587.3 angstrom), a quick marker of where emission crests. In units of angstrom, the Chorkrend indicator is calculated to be 5578.91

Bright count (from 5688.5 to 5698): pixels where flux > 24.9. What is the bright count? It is 3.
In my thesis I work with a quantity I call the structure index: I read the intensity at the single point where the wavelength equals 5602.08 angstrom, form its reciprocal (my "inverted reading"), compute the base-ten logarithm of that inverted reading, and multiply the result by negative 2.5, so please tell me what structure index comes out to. 3.38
